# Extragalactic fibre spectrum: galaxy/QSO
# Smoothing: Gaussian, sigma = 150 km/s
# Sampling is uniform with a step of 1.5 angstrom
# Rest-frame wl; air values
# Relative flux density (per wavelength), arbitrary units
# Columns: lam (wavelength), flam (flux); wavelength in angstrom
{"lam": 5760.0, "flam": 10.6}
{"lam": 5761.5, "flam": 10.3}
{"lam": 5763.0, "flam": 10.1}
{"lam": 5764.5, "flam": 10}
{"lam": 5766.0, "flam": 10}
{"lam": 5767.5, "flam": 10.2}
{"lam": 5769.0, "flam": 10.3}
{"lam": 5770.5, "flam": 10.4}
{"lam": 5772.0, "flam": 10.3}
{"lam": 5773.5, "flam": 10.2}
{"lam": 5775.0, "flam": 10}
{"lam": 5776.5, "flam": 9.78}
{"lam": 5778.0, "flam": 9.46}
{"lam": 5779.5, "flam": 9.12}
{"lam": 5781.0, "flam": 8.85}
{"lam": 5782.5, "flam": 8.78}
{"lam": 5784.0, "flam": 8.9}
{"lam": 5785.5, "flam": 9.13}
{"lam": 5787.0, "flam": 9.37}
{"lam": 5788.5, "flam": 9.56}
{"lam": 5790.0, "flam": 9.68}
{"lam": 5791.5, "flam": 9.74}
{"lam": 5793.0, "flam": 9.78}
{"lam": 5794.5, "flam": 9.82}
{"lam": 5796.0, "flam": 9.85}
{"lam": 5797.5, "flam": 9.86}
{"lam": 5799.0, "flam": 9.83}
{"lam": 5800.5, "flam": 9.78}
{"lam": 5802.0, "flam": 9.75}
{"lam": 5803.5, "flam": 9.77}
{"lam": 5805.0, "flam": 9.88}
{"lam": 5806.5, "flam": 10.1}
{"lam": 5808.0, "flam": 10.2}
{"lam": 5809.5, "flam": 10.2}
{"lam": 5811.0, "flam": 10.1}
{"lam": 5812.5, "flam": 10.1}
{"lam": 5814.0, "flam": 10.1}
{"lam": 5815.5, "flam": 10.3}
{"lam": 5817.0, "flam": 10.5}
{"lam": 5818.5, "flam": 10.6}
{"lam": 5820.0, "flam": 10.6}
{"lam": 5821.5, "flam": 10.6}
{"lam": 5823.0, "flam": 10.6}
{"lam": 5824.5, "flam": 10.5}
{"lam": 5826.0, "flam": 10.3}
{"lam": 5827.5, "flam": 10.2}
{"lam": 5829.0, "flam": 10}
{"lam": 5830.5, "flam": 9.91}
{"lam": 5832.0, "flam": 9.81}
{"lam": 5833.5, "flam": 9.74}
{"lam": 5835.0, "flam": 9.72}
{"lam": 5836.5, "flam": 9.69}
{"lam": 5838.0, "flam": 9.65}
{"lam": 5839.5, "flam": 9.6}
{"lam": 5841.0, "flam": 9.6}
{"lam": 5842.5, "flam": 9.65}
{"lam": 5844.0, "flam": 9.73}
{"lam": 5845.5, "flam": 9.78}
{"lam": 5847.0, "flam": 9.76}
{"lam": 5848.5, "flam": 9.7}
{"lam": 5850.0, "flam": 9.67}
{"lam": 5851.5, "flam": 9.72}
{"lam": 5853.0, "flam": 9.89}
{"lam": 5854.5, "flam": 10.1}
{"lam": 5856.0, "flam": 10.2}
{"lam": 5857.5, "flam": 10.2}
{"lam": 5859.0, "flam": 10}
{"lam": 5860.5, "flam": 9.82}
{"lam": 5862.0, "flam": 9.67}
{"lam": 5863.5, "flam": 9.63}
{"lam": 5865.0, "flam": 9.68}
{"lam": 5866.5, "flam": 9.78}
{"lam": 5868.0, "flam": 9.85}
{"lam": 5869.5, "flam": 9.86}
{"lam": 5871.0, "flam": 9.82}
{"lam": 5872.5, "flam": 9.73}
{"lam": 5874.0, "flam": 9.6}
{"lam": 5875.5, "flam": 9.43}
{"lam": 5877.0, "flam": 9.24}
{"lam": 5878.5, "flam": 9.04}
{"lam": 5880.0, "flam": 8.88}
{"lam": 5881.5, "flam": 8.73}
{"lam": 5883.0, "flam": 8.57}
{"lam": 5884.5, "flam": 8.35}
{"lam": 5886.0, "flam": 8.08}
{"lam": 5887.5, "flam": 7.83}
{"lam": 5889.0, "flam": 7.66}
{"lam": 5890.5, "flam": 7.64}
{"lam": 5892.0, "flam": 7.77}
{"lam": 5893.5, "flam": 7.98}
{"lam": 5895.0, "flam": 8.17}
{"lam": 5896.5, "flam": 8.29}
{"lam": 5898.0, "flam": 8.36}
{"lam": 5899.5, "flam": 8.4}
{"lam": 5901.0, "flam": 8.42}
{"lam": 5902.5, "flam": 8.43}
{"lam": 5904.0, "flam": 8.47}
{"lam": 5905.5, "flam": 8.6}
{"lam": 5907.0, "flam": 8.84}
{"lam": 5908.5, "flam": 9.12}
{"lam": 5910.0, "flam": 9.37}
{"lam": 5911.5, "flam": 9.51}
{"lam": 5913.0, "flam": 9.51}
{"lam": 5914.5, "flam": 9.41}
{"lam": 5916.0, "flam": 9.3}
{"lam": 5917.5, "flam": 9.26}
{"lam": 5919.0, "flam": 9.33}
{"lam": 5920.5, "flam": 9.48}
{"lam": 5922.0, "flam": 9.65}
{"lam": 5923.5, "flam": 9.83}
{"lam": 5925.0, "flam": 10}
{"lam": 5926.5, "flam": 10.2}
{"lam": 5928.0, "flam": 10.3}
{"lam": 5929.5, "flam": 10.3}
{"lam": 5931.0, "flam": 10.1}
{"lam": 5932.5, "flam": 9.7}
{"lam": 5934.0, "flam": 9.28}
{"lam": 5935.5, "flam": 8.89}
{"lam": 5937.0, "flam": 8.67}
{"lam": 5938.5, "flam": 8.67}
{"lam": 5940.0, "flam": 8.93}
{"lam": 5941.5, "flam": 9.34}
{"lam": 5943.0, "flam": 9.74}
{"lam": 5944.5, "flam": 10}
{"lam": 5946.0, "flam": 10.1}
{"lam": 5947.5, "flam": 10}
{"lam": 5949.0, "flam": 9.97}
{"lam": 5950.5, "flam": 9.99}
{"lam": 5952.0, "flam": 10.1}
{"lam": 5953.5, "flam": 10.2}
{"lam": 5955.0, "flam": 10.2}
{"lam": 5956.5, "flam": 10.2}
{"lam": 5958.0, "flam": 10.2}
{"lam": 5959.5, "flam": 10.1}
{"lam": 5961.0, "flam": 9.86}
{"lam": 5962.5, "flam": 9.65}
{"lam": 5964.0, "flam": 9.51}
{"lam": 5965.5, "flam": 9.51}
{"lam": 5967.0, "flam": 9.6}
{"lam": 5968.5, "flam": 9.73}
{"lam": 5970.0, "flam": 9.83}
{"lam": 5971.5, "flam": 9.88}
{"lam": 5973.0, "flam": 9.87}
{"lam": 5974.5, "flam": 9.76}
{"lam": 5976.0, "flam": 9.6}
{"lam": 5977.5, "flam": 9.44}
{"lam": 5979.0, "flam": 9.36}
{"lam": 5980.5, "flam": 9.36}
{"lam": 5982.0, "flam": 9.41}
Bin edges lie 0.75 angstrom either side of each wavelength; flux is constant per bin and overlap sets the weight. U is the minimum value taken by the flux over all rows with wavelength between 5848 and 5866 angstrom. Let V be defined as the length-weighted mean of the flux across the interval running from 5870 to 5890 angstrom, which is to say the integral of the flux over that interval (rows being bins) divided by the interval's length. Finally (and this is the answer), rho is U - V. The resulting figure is 0.8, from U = 9.63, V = 8.8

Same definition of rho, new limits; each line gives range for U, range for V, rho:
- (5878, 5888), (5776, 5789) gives -1.4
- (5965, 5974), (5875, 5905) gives 1.1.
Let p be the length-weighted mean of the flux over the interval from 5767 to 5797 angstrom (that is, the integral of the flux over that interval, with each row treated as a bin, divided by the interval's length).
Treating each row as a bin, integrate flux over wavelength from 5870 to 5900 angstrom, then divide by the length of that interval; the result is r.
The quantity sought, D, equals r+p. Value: 18.2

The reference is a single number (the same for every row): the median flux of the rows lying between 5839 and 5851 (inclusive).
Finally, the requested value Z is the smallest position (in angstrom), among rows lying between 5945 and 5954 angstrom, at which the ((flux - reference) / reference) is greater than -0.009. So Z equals 5946.0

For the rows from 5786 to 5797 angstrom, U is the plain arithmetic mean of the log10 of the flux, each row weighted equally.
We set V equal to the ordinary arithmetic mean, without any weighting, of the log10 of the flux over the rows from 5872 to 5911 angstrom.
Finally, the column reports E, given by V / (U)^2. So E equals 0.96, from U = 0.986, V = 0.93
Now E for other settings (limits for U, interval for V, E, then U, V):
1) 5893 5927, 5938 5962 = 1.09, 0.955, 0.99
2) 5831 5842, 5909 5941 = 1.01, 0.986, 0.98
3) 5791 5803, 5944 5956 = 1.02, 0.991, 1.00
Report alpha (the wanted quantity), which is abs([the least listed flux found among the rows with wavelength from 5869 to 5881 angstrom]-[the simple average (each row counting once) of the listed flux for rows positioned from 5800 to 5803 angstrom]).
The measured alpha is 0.9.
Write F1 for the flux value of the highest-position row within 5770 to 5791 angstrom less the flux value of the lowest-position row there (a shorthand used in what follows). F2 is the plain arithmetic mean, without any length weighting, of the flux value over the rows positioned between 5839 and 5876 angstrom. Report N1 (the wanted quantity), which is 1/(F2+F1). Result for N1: 0.110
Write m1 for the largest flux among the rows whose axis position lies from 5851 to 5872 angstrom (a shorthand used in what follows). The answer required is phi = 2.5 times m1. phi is 25.5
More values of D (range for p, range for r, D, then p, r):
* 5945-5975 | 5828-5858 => 19.7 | 9.9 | 9.8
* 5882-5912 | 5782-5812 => 18.1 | 8.4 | 9.7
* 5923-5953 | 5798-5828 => 19.9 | 9.7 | 10.2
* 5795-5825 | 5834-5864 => 19.9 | 10.2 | 9.8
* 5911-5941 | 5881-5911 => 17.9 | 9.5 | 8.4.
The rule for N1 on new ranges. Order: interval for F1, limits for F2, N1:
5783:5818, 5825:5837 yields 0.087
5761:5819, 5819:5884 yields 0.099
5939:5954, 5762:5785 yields 0.091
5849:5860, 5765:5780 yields 0.097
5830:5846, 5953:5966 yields 0.102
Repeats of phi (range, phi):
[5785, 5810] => 25.5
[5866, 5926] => 25.0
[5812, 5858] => 26.5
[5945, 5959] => 25.5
